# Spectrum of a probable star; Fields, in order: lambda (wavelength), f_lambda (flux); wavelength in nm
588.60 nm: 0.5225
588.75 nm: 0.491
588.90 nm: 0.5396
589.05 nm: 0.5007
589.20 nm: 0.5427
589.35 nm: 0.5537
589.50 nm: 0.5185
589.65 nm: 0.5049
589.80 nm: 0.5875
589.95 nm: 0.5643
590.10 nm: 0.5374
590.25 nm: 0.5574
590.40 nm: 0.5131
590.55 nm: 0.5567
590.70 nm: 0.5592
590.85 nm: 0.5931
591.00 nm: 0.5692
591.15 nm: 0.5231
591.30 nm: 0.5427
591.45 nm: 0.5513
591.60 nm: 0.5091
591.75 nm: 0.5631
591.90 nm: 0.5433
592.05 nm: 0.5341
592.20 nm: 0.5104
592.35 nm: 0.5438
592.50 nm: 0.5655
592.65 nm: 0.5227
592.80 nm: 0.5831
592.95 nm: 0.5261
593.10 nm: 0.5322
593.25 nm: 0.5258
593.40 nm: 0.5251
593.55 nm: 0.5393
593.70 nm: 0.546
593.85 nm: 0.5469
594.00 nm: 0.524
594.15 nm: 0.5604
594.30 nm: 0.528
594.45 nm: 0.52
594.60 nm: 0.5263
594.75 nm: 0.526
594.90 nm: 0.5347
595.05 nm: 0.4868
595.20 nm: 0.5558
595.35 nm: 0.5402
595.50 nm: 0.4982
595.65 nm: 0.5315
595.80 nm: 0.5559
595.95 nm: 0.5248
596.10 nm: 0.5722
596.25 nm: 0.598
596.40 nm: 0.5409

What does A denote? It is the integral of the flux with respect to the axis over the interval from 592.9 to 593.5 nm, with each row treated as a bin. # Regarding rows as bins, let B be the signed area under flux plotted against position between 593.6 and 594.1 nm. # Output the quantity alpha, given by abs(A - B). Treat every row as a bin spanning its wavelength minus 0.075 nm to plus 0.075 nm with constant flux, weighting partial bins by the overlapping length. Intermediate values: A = 0.32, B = 0.27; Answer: 0.05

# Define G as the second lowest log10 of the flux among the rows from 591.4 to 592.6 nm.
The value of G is -0.2921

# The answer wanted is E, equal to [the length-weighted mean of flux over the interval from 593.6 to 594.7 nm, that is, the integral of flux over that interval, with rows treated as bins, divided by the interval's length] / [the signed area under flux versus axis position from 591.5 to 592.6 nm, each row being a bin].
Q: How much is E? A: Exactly 0.90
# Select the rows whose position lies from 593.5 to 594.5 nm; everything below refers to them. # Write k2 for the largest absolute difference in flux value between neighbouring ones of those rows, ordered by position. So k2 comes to 0.04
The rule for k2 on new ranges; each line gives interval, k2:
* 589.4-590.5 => 0.08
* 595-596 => 0.07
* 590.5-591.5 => 0.05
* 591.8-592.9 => 0.06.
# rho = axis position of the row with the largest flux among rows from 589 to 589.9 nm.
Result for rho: 589.80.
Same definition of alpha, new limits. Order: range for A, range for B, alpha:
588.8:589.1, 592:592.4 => 0.06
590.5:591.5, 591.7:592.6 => 0.07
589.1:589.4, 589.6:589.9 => 0.00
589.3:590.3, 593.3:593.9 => 0.22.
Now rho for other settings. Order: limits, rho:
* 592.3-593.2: 592.80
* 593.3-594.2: 594.15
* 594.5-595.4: 595.20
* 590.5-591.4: 590.85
